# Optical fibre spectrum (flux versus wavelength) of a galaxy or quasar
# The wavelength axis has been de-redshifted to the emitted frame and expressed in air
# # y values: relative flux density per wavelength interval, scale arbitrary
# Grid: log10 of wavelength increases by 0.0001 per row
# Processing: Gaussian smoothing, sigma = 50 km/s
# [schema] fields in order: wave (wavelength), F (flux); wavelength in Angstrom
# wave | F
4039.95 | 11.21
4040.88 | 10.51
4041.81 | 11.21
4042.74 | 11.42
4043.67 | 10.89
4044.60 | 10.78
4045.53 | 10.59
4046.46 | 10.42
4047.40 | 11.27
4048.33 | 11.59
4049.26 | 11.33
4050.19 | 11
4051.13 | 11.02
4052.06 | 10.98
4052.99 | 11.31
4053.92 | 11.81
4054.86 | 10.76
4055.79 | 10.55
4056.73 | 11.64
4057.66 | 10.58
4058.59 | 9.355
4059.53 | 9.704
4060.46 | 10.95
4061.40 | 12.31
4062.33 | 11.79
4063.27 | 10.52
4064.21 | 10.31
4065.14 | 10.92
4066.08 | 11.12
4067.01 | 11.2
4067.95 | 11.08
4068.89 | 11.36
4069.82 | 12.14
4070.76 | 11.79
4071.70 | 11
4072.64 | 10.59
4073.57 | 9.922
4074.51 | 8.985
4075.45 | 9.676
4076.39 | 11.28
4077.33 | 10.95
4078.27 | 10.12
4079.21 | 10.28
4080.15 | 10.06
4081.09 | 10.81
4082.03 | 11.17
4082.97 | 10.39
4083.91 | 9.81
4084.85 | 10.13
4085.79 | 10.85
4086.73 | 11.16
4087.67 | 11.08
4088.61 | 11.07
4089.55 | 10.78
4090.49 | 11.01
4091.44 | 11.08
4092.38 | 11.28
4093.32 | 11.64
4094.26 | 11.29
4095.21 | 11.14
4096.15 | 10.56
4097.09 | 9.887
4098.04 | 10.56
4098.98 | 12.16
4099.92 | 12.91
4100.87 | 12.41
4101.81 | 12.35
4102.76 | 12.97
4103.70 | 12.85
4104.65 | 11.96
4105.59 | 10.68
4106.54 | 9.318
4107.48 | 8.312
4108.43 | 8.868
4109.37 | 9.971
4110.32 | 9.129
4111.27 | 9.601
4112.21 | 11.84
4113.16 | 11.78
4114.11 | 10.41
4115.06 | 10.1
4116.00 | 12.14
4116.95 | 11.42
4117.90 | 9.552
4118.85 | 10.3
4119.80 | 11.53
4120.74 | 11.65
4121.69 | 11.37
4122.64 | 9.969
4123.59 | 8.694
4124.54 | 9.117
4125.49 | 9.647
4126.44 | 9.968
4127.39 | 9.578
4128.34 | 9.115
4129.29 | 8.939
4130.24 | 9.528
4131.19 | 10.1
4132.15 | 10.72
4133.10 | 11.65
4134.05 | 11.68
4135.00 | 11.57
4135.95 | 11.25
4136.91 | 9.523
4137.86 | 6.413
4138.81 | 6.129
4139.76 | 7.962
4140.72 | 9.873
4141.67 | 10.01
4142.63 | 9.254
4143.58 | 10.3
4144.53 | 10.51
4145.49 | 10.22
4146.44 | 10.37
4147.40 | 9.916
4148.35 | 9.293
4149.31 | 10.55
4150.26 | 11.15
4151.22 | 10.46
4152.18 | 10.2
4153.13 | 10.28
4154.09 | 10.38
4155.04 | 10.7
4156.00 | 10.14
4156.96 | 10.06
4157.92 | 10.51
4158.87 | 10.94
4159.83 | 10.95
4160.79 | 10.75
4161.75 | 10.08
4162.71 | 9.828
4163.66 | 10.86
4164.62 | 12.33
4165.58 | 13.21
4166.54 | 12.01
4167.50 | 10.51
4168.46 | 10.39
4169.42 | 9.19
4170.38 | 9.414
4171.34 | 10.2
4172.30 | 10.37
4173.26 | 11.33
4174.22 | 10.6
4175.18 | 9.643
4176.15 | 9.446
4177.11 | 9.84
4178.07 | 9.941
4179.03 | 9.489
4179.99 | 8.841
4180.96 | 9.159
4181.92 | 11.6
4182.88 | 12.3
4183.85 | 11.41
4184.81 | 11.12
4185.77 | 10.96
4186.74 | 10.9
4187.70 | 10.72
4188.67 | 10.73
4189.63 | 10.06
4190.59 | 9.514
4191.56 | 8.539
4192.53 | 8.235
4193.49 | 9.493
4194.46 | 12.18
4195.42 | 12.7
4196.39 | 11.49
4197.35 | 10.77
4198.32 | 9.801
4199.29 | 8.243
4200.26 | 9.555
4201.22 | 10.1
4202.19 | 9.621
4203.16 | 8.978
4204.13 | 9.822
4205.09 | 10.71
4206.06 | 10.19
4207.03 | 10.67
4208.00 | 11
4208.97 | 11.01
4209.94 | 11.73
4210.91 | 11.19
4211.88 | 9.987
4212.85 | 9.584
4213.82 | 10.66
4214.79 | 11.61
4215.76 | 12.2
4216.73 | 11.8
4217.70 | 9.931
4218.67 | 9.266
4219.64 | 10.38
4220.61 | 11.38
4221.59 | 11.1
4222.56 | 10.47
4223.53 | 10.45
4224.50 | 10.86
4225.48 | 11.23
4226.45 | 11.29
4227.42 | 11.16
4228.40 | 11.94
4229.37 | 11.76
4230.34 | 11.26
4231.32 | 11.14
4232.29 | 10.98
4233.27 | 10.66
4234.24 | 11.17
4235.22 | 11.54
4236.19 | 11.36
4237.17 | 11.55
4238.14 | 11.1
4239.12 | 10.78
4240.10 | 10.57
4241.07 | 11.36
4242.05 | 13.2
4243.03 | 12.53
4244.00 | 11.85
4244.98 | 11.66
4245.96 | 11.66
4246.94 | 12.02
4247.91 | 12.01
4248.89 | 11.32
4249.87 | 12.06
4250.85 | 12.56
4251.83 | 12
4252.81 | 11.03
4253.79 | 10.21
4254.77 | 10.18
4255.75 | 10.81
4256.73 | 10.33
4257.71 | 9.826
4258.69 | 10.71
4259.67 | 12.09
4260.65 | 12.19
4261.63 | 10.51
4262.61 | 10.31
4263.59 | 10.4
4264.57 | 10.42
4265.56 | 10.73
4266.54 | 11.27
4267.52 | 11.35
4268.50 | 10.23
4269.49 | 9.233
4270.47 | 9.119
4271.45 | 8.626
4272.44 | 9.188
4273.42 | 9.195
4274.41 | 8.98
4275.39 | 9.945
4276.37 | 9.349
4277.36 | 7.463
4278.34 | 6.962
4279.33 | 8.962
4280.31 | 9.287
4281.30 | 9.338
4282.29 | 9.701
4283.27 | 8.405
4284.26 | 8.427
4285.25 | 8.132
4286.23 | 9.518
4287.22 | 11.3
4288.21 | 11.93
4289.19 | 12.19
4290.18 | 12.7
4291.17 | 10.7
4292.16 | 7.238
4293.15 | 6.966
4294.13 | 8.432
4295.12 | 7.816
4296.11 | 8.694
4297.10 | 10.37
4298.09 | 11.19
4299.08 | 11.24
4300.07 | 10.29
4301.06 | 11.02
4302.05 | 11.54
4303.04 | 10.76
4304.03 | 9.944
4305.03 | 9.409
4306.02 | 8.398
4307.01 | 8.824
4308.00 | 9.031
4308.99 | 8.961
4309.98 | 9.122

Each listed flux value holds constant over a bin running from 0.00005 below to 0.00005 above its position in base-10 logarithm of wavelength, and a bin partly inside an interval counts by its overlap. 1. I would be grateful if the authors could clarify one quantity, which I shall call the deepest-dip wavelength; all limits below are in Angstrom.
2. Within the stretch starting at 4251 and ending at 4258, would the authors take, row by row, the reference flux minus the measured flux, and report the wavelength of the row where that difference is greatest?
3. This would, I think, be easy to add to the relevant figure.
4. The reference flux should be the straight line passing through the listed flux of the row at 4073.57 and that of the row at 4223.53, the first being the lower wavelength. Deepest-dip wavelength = 4257.71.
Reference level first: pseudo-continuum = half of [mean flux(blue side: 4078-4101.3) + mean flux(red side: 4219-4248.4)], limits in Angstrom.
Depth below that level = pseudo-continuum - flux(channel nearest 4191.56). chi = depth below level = 2.6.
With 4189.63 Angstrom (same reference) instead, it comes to 1.1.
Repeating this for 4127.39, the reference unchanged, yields 1.6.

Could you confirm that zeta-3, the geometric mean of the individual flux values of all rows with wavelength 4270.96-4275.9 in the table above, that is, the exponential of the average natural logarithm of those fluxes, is 9.2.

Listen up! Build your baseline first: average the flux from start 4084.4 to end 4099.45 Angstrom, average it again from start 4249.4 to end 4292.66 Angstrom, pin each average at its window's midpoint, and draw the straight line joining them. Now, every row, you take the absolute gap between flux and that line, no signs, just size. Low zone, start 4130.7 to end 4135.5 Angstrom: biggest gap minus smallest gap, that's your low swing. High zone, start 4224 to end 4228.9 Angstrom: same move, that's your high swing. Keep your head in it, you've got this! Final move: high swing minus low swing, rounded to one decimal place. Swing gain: 0.3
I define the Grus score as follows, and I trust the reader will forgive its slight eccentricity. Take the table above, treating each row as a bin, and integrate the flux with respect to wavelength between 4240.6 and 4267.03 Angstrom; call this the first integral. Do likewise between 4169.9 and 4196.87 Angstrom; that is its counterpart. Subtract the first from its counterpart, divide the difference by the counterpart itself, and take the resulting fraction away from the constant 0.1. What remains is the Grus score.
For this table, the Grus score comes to 0.2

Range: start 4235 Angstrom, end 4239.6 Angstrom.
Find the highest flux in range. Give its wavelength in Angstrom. 4237.17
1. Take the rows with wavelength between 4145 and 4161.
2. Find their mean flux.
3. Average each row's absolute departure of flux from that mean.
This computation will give 0.33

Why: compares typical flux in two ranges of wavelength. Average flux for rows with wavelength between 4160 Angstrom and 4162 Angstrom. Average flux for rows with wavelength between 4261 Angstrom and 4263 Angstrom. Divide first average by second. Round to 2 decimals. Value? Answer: 1.00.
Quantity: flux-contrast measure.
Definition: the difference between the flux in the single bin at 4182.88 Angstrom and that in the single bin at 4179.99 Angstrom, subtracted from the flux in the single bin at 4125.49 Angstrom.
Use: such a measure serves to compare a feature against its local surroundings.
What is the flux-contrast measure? 6.2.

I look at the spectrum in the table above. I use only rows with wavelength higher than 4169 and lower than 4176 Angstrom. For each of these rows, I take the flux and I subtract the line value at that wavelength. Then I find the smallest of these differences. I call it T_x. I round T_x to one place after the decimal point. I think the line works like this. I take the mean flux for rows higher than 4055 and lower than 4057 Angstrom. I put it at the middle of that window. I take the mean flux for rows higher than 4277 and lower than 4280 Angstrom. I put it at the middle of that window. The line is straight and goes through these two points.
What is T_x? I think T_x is -0.2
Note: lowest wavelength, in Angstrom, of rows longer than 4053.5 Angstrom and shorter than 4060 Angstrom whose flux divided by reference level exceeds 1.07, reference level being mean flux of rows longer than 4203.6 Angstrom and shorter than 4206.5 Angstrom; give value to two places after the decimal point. 4053.92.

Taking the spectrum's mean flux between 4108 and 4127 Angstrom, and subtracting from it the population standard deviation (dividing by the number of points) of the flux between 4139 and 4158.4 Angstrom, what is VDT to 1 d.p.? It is 9.7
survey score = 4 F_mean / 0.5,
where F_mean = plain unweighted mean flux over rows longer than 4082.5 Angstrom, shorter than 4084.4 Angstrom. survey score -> 81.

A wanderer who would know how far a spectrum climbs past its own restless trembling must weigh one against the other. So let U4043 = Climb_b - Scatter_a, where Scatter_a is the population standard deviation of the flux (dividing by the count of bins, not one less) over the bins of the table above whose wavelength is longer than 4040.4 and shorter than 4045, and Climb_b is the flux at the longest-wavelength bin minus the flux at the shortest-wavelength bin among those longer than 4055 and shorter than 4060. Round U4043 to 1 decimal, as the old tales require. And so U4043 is -1.2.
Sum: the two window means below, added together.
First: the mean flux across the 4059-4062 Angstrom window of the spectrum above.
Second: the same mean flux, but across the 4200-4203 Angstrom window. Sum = 20.7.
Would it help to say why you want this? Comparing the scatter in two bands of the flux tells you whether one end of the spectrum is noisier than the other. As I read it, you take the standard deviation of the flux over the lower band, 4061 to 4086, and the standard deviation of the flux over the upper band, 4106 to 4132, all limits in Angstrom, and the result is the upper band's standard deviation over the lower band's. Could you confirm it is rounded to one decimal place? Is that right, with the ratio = 1.4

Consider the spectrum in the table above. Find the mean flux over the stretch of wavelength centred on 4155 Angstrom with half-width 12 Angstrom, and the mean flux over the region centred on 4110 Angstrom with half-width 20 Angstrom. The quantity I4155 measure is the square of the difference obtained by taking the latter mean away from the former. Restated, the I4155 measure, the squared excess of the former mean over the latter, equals 0.00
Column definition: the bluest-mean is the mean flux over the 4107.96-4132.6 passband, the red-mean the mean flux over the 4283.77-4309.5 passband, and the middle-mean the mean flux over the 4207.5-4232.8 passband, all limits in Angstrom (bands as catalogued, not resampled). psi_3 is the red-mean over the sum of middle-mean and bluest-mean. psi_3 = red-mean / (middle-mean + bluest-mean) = 0.463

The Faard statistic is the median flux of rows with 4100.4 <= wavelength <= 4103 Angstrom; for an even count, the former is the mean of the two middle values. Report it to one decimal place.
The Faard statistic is 12.4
